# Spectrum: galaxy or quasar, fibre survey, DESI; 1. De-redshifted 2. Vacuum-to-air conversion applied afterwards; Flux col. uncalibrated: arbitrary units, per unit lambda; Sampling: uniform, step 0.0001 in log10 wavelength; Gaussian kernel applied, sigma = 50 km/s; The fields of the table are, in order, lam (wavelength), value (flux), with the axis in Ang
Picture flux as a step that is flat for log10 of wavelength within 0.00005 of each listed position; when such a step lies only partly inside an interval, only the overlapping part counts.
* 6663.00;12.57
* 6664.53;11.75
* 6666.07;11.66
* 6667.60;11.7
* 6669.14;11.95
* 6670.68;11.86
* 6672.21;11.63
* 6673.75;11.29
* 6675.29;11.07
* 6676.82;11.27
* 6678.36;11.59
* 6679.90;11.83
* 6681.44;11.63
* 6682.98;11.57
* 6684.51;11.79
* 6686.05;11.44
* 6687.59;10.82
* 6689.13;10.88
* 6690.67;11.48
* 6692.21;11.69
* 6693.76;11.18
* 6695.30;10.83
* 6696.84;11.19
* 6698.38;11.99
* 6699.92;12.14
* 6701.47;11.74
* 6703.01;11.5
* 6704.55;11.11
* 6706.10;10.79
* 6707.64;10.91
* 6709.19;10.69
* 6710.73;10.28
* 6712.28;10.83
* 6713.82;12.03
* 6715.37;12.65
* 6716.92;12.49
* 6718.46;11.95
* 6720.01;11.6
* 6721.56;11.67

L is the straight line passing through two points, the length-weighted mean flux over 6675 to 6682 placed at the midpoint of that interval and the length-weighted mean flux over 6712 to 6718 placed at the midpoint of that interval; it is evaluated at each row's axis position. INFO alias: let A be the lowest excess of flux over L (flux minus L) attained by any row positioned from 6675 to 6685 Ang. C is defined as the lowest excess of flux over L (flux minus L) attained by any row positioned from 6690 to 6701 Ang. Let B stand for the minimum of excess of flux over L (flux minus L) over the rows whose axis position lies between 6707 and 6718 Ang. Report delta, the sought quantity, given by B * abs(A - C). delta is -1.00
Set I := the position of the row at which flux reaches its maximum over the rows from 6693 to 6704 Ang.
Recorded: 6699.92 Ang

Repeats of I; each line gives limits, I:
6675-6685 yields 6679.90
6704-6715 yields 6713.82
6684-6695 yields 6684.51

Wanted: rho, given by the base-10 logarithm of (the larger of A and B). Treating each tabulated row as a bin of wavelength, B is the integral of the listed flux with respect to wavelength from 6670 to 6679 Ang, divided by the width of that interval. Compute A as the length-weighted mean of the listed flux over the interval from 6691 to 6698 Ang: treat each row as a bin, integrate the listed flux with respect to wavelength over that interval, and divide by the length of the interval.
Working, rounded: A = 11.3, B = 11.5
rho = 1.06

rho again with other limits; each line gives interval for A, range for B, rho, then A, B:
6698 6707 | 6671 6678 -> 1.06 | 11.5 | 11.4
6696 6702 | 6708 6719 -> 1.07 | 11.8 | 11.5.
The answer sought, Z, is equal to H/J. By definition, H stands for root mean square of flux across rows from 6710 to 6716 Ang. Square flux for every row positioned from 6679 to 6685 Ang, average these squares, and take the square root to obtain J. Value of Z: 0.98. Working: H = 11.5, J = 11.7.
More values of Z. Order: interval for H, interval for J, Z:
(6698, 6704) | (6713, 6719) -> 0.96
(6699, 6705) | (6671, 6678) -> 1.03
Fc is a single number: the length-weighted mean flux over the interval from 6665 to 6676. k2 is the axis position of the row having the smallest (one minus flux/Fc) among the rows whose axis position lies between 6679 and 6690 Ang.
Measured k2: 6679.90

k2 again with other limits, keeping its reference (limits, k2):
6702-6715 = 6713.82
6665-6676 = 6669.14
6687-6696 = 6692.21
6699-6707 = 6699.92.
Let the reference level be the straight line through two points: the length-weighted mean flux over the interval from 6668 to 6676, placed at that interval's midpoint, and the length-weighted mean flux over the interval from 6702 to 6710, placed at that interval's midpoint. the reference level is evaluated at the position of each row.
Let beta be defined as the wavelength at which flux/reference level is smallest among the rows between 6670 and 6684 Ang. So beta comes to 6675.29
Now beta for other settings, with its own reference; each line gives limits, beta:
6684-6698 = 6687.59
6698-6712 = 6710.73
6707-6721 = 6710.73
